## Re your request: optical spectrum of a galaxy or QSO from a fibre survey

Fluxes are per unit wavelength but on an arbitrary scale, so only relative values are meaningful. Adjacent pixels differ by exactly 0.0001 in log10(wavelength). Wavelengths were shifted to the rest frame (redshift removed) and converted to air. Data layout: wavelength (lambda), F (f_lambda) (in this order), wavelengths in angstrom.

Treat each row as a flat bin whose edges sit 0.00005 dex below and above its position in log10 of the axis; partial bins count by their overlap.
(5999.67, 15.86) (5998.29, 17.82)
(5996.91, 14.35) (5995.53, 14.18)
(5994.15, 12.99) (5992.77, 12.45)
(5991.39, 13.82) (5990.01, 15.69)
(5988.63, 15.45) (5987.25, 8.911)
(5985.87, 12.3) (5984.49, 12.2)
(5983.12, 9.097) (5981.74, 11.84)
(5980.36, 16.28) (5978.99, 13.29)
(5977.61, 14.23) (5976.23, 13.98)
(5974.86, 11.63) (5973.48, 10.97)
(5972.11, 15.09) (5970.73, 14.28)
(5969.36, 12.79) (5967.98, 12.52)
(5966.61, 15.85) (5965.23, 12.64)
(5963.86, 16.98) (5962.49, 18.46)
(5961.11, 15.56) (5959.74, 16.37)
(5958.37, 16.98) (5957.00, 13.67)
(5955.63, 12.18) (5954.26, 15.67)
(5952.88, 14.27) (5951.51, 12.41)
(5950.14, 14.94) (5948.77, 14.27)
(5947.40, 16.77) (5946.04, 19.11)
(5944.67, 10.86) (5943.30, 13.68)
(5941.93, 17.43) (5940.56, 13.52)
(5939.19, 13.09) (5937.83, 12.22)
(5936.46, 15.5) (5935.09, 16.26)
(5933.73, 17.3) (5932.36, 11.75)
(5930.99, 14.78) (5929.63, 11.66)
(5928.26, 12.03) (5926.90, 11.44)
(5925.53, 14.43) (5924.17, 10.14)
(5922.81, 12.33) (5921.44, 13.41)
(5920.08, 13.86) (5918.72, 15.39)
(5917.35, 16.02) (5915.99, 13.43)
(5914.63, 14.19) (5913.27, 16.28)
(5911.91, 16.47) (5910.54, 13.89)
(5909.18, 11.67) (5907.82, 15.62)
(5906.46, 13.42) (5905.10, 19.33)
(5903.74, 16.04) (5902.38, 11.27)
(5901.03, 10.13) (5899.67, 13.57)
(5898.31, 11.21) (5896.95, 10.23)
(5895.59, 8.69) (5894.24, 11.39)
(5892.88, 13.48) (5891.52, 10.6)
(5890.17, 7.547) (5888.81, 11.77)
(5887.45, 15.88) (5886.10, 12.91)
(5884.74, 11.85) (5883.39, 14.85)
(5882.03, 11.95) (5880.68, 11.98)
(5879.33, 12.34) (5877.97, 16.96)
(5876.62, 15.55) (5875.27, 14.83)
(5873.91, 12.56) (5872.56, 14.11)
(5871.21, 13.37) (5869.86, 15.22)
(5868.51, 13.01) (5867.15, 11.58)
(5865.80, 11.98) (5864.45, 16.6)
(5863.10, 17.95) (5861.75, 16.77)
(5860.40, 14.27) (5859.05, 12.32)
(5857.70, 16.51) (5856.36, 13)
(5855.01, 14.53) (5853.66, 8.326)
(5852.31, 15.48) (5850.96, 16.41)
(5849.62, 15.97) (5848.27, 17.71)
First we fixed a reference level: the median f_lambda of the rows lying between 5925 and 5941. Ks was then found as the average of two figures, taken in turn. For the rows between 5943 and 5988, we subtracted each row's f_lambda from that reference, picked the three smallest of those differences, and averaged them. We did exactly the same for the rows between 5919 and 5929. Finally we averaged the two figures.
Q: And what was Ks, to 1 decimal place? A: -2.7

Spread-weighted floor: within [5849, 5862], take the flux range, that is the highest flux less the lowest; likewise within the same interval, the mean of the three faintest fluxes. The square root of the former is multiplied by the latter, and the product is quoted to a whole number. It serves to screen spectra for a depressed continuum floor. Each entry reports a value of 33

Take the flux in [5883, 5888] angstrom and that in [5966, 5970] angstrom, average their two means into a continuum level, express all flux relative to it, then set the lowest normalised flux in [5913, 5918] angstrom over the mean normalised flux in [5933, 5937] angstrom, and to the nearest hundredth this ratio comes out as 0.82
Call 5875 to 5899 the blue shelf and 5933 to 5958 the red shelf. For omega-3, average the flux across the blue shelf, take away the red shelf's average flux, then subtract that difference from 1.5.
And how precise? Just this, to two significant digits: 3.7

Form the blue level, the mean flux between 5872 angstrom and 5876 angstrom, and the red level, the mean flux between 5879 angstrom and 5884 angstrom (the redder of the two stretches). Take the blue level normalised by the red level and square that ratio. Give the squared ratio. 1.17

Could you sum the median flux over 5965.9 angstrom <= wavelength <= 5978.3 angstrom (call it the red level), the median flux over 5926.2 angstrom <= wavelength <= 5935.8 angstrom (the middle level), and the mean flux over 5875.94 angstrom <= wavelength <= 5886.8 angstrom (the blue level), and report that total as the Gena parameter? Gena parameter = 39.6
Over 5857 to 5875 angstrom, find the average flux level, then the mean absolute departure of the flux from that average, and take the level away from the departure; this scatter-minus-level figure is -12.6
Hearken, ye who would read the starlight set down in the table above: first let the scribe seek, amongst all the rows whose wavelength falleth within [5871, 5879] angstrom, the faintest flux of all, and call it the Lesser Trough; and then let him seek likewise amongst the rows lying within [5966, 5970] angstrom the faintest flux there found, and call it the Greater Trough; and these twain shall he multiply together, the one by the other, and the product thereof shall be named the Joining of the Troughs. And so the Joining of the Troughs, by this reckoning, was 157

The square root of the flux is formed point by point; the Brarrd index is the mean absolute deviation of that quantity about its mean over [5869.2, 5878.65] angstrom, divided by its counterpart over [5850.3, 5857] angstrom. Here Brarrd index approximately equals 0.4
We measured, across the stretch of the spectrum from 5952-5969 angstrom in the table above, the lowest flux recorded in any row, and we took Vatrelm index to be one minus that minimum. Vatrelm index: -11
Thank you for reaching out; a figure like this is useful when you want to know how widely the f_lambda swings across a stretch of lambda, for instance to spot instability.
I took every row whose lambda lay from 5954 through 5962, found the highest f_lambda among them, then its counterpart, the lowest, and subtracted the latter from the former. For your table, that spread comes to 4.8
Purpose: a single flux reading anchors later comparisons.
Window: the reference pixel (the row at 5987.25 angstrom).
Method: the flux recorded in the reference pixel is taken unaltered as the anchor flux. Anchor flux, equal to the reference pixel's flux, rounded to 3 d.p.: 8.911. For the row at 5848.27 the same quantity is 17.710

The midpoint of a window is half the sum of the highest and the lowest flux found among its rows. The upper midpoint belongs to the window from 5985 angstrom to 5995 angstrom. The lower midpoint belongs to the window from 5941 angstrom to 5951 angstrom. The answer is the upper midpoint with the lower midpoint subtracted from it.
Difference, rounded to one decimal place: -2.7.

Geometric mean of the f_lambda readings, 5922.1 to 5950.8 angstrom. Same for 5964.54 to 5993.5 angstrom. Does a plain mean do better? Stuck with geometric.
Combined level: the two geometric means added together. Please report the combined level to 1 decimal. 26.7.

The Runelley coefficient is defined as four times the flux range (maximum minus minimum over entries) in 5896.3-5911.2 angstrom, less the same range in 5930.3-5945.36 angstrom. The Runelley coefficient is 30.2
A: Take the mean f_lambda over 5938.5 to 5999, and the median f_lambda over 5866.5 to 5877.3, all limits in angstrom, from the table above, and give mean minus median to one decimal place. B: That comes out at 0.4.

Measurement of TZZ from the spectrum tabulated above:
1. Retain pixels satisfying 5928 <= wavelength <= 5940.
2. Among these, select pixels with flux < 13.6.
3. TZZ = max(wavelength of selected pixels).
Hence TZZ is 5939.19 angstrom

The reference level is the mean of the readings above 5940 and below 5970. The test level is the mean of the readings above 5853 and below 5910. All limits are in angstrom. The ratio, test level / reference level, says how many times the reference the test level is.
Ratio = 0.893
